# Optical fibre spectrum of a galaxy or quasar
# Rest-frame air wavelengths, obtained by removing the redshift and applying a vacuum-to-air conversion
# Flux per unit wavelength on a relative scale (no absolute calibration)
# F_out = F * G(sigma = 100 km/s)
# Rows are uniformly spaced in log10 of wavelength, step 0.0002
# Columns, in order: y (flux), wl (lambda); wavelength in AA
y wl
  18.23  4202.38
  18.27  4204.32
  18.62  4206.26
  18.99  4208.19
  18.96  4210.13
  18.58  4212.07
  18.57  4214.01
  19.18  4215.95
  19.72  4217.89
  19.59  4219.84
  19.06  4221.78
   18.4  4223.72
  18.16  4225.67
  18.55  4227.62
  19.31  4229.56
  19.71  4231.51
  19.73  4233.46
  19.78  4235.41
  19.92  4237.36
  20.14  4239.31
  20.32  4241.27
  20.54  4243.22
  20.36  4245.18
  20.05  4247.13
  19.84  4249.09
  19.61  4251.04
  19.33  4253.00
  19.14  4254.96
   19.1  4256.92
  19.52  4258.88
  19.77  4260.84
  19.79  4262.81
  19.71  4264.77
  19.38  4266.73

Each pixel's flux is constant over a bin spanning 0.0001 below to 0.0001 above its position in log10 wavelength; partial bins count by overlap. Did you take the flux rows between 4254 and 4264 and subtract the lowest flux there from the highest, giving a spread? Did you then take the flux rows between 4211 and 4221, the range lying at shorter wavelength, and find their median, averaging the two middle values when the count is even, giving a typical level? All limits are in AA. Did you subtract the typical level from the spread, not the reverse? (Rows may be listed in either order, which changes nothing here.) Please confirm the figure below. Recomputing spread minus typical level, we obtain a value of -18.5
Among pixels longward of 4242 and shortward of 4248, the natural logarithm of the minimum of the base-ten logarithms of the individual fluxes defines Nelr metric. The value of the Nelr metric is 0.264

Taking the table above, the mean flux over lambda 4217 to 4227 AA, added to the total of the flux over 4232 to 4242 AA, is 119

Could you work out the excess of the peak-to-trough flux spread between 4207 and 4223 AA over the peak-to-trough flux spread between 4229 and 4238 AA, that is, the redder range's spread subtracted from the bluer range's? 0.54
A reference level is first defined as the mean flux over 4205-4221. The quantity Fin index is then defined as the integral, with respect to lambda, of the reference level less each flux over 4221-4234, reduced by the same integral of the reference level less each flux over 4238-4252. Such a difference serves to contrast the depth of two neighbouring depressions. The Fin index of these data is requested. 16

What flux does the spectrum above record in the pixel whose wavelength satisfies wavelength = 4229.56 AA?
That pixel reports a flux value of 19.31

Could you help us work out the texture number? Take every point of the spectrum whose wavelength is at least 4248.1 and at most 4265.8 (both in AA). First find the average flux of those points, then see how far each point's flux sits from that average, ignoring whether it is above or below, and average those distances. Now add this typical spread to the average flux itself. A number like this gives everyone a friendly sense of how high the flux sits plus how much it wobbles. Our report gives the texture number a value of 19.8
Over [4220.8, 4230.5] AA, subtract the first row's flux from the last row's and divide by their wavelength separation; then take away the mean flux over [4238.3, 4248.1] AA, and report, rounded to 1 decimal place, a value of -20.2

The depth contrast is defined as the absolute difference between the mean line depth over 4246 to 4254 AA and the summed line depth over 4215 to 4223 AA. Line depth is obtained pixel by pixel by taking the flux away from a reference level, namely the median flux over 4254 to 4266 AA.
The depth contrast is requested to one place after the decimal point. 1.0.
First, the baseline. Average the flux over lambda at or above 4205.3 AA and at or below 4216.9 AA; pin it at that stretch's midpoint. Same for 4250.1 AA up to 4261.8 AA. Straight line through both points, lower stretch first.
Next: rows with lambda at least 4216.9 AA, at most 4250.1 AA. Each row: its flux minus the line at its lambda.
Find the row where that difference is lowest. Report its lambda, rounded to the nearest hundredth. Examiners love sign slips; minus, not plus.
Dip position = 4225.67 AA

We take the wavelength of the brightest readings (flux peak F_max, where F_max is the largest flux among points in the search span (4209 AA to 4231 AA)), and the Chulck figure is 4217.89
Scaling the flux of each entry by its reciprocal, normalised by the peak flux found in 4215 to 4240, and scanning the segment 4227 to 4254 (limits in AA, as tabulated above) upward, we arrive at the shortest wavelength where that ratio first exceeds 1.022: 4227.62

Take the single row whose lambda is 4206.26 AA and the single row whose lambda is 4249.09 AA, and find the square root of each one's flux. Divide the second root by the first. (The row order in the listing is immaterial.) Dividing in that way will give 1.03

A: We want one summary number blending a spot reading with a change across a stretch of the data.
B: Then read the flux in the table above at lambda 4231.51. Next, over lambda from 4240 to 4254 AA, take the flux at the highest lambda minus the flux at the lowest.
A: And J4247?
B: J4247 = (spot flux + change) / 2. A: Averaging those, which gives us 9.4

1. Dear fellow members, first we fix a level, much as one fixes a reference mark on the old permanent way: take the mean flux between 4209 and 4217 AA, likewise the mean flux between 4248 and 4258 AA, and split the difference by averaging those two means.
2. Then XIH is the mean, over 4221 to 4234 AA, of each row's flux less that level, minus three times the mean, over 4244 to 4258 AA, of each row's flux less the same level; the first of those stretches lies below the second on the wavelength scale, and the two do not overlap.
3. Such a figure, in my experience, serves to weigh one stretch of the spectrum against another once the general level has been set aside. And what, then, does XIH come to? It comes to -1.7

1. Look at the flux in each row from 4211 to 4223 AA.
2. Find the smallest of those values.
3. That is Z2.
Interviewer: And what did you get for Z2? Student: 18.57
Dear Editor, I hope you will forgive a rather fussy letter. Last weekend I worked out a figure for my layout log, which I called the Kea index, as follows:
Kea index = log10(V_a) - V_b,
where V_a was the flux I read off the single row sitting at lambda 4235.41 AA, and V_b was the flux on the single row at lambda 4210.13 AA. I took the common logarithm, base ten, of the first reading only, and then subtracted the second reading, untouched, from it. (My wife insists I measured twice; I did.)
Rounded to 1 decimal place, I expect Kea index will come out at -17.7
